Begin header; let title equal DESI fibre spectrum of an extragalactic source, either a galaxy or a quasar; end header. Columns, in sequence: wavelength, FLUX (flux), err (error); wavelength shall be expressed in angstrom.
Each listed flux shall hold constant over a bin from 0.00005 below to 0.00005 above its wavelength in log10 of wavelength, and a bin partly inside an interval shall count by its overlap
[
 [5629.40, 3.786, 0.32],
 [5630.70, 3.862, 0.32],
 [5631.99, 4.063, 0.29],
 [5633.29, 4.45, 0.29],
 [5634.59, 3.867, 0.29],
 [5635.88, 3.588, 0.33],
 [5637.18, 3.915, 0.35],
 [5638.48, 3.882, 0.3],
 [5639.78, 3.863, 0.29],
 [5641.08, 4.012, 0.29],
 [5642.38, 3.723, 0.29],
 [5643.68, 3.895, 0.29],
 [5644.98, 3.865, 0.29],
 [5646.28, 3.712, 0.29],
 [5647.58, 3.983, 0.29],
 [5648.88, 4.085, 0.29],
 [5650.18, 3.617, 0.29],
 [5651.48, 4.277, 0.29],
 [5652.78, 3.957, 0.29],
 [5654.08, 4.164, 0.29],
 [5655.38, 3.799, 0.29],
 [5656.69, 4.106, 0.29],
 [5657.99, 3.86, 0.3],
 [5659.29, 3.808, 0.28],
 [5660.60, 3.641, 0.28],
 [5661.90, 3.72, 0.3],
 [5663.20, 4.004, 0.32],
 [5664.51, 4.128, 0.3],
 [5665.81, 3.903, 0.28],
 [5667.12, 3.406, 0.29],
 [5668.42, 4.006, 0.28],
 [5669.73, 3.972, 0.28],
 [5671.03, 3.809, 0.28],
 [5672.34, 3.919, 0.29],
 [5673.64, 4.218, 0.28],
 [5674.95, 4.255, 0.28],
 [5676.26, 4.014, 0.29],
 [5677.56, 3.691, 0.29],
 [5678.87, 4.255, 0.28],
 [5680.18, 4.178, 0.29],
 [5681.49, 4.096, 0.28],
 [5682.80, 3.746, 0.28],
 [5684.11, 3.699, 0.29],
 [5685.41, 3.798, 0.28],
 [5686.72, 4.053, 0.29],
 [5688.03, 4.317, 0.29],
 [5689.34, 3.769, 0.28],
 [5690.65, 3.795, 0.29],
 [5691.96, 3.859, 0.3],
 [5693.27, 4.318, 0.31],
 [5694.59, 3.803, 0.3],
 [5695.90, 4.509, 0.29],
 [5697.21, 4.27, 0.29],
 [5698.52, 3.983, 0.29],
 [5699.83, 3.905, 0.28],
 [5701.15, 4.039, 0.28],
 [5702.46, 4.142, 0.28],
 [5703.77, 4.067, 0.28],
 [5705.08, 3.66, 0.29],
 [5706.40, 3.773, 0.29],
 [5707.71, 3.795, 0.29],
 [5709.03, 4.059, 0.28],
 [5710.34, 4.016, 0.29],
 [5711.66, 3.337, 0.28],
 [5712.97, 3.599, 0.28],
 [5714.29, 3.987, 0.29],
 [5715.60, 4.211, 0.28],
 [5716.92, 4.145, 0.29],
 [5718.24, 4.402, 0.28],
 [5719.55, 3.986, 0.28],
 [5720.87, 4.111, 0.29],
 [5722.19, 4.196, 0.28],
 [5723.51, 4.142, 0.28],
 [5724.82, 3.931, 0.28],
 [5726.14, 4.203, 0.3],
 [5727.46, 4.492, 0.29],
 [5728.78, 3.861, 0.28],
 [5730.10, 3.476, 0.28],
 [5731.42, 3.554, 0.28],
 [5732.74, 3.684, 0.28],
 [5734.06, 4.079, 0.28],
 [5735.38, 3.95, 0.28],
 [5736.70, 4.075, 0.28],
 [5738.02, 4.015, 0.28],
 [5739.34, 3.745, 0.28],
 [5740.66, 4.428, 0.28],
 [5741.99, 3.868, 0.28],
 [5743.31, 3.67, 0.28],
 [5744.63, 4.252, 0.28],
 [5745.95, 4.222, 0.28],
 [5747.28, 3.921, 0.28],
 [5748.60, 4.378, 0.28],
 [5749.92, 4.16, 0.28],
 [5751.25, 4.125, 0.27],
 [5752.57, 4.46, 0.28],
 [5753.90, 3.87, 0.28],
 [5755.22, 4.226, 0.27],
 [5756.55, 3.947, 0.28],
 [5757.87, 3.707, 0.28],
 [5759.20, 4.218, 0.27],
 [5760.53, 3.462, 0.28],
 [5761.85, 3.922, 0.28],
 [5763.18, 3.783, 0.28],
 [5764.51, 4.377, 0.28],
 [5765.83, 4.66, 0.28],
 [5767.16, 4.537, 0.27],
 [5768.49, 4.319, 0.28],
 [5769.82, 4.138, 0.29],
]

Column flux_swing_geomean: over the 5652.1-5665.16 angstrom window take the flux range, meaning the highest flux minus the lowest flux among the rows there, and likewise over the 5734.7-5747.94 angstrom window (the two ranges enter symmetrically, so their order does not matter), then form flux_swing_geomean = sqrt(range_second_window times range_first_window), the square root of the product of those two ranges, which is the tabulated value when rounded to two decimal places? 0.63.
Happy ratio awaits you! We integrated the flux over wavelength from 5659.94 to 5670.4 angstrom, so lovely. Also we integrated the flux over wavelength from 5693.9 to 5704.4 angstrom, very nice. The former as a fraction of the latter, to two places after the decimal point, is 0.94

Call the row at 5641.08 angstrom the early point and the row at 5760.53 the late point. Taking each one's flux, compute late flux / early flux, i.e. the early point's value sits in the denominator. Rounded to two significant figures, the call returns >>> 0.86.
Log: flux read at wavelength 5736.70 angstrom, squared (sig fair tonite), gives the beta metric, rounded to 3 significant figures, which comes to 16.6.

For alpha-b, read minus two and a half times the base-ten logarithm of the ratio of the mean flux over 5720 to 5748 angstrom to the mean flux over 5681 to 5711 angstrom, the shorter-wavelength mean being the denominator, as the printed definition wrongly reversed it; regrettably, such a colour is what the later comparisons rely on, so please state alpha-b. -0.005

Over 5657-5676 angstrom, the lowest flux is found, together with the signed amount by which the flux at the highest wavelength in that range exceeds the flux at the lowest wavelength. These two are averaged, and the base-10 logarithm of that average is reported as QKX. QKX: 0.279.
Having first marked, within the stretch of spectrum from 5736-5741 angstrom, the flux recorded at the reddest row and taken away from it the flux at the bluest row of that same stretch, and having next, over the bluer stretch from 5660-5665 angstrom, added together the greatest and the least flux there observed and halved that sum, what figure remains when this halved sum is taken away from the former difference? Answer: -3.53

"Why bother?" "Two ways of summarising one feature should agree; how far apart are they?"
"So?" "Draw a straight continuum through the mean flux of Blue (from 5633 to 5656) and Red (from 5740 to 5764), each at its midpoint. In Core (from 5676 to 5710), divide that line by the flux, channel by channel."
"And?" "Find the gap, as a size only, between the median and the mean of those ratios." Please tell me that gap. 0.008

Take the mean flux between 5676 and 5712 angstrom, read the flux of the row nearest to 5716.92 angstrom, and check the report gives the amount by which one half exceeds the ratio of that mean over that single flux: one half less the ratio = -0.46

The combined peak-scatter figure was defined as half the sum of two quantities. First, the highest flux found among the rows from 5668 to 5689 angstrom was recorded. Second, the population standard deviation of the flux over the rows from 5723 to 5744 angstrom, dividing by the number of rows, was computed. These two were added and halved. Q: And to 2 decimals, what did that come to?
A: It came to 2.30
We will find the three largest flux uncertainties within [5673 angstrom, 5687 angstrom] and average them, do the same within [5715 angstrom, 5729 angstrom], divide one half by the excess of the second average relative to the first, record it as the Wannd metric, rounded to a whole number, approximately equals 150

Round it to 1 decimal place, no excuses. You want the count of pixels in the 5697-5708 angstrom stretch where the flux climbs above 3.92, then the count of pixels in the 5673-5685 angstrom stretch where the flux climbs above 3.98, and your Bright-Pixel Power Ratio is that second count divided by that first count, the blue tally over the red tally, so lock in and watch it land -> 1.2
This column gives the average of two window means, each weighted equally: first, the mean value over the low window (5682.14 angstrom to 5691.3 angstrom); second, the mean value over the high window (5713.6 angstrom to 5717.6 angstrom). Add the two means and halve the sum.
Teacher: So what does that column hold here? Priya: 4.00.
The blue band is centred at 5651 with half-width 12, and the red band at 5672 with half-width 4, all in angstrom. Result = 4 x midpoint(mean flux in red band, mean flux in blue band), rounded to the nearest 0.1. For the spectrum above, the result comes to 15.8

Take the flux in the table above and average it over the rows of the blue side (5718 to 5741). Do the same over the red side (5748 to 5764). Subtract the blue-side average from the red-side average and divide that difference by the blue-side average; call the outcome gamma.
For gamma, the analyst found 0.00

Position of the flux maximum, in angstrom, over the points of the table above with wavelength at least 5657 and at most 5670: 5664.51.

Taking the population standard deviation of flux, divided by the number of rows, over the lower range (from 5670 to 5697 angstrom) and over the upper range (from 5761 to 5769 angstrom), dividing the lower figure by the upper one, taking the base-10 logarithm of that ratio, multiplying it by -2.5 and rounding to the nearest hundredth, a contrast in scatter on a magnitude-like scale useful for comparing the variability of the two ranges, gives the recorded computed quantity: 0.29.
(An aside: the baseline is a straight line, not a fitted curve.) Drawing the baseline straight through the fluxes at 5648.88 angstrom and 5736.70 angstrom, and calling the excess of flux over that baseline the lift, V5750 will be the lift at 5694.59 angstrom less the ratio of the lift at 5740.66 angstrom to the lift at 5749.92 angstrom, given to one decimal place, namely -4.4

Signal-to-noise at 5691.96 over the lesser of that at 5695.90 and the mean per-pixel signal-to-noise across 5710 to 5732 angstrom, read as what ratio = 0.92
